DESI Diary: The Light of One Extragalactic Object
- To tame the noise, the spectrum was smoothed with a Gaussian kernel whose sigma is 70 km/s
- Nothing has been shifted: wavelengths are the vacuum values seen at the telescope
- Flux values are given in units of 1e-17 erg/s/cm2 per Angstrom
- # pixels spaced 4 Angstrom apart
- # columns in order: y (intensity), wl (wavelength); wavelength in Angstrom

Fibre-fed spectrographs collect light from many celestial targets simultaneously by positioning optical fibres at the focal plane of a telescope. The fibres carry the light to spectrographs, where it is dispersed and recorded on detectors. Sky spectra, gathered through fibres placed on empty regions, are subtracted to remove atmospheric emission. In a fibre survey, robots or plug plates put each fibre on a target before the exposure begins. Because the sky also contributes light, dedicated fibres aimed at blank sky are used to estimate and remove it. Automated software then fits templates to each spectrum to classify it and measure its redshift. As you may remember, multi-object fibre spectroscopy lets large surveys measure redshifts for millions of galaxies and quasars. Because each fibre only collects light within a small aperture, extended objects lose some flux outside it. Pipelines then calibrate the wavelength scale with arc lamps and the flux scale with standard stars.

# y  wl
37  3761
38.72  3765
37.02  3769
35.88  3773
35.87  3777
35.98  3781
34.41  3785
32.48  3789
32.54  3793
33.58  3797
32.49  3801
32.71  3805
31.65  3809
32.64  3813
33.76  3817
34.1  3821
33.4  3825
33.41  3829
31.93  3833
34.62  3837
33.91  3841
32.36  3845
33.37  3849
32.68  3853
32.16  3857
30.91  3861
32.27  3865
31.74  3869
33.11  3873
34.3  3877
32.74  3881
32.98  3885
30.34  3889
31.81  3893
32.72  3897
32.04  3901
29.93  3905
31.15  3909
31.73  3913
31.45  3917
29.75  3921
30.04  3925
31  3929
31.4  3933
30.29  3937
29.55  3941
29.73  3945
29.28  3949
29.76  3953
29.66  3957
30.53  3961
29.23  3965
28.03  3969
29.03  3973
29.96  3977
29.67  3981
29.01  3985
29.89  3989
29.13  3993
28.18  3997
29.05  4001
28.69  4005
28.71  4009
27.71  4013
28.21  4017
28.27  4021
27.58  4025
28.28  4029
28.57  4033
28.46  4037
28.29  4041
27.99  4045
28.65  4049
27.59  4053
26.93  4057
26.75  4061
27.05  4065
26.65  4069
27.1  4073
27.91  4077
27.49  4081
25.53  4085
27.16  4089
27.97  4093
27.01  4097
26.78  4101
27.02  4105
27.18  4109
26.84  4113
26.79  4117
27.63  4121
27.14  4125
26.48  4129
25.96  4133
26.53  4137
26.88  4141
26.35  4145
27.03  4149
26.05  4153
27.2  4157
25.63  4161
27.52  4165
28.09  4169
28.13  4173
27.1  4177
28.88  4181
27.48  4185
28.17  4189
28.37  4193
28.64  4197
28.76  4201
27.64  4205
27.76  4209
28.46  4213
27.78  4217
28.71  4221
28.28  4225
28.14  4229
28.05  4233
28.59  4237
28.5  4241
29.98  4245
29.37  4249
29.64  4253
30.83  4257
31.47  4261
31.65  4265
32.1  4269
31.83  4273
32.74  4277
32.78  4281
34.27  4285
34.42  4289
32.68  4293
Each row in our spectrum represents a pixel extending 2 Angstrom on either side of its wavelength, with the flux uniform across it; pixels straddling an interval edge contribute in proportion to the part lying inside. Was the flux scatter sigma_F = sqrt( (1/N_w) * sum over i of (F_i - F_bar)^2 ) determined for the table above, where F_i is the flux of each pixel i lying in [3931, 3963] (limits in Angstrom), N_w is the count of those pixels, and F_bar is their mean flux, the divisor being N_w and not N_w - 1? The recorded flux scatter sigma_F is 0.64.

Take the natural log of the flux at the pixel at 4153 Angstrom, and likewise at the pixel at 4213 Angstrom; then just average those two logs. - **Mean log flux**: 3.30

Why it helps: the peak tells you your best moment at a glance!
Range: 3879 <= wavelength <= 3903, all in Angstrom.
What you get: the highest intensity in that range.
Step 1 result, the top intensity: 32.98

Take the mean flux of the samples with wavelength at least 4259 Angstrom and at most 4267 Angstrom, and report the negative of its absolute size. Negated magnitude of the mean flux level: -31.6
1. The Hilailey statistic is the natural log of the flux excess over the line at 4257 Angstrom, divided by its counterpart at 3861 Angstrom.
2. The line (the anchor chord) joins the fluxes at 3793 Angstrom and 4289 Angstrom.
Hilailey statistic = 0.6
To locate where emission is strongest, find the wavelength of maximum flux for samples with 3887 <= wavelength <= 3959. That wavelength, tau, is 3897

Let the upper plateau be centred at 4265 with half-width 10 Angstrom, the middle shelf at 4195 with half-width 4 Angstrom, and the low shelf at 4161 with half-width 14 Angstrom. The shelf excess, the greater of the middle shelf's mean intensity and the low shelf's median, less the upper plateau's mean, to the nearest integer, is -3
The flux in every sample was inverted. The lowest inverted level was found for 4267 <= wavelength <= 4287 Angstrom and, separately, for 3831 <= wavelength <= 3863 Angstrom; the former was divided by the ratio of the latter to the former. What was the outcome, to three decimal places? 0.029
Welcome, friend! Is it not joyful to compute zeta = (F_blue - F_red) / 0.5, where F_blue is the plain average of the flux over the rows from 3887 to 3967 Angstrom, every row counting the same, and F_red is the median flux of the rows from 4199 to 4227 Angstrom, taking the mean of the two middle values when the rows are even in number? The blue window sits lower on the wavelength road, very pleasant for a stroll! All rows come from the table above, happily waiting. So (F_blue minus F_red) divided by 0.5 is 4.6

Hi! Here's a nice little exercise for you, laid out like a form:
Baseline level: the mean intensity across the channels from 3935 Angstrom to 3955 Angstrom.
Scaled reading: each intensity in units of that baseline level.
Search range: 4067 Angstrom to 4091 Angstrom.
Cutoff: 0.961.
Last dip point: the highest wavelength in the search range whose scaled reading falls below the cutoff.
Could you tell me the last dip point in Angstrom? 4089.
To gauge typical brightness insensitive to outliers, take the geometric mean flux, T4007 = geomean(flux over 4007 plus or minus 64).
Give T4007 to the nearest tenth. 28.6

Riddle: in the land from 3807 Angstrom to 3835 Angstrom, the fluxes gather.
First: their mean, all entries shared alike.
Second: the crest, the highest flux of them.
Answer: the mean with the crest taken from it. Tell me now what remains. -1.1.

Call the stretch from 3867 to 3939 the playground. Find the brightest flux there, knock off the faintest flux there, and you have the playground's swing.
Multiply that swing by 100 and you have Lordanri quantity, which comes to 455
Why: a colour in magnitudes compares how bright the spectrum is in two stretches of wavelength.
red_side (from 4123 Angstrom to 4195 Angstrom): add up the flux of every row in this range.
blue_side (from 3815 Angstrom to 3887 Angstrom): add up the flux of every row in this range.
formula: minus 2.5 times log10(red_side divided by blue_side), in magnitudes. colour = 0.21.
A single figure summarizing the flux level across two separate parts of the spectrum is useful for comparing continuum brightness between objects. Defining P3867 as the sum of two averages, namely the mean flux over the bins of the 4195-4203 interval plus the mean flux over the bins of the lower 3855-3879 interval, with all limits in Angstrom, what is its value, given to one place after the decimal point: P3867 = 61.1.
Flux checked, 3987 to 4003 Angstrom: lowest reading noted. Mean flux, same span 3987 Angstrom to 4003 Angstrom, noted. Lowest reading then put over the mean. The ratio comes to 0.970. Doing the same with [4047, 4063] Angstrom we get 0.973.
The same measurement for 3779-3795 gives 0.959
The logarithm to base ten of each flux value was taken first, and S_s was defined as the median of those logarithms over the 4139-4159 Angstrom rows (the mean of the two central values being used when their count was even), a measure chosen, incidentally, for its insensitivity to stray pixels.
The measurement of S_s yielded 1.43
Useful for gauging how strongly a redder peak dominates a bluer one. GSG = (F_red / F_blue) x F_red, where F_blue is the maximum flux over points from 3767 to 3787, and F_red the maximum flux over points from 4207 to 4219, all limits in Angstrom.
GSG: 22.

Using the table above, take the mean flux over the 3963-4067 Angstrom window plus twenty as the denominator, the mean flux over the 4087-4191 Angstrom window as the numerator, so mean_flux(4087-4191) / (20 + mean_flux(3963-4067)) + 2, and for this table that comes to 2.56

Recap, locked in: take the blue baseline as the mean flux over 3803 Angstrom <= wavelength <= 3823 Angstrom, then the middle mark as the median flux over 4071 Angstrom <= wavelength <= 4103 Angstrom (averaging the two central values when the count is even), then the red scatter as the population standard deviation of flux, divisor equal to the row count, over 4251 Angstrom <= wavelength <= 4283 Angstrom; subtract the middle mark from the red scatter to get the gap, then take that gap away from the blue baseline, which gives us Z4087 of 59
